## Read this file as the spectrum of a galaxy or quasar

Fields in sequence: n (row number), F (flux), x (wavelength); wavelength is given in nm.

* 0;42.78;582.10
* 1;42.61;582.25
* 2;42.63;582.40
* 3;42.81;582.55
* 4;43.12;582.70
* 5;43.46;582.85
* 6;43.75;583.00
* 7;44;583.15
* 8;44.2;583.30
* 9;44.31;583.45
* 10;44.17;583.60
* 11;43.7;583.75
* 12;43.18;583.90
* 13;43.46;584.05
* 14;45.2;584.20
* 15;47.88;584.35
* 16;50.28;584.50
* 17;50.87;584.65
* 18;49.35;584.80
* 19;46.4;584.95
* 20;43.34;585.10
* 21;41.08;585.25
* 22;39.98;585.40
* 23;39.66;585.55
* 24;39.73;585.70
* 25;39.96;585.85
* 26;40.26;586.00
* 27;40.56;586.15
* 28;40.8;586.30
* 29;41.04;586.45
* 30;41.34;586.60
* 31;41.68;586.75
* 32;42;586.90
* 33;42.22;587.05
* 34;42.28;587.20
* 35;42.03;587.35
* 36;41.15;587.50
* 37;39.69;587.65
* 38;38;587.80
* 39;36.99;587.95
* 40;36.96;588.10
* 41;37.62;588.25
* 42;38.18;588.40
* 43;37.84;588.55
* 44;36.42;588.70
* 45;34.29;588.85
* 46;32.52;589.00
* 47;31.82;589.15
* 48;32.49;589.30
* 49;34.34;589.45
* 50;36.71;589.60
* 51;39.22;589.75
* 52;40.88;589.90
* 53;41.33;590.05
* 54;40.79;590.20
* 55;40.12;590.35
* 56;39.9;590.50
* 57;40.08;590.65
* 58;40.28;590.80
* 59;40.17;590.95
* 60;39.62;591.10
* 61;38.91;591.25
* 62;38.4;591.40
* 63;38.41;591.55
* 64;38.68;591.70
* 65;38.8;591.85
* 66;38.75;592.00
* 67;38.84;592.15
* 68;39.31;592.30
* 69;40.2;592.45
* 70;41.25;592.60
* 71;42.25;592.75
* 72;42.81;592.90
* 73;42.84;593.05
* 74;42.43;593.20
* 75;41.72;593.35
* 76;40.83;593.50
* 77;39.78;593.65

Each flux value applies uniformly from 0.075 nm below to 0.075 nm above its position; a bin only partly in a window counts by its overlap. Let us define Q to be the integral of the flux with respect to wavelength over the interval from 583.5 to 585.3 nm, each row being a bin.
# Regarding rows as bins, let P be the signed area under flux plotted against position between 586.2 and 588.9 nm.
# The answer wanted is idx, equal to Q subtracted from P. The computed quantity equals 24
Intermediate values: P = 107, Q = 82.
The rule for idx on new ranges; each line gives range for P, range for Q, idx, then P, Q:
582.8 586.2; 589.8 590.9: 105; 149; 44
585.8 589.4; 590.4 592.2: 68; 139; 71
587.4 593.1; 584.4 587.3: 96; 220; 124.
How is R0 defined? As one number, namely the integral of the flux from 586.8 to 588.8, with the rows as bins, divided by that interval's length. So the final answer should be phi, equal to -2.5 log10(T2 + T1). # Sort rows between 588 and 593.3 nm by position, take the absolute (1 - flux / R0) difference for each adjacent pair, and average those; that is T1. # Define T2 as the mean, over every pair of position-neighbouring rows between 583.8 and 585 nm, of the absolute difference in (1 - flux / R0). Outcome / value 2.99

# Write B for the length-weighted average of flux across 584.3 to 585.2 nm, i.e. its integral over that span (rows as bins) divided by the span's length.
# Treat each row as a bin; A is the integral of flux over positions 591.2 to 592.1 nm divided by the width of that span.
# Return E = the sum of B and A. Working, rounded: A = 38.7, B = 47.8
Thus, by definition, 86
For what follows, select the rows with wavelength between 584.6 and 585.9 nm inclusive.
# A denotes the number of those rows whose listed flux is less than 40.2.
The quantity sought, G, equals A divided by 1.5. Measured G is 3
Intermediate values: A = 4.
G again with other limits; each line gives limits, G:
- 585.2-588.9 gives 9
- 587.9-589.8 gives 9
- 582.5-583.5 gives 0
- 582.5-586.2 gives 3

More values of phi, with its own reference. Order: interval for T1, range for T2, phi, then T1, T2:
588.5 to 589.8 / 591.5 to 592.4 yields 3.30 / 0.043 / 0.0051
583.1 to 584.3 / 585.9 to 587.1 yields 4.26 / 0.013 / 0.0071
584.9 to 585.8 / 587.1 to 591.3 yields 3.08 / 0.035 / 0.0241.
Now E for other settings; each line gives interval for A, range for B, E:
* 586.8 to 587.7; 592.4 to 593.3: 84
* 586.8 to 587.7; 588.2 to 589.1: 78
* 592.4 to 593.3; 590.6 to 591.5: 82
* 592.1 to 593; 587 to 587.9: 82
